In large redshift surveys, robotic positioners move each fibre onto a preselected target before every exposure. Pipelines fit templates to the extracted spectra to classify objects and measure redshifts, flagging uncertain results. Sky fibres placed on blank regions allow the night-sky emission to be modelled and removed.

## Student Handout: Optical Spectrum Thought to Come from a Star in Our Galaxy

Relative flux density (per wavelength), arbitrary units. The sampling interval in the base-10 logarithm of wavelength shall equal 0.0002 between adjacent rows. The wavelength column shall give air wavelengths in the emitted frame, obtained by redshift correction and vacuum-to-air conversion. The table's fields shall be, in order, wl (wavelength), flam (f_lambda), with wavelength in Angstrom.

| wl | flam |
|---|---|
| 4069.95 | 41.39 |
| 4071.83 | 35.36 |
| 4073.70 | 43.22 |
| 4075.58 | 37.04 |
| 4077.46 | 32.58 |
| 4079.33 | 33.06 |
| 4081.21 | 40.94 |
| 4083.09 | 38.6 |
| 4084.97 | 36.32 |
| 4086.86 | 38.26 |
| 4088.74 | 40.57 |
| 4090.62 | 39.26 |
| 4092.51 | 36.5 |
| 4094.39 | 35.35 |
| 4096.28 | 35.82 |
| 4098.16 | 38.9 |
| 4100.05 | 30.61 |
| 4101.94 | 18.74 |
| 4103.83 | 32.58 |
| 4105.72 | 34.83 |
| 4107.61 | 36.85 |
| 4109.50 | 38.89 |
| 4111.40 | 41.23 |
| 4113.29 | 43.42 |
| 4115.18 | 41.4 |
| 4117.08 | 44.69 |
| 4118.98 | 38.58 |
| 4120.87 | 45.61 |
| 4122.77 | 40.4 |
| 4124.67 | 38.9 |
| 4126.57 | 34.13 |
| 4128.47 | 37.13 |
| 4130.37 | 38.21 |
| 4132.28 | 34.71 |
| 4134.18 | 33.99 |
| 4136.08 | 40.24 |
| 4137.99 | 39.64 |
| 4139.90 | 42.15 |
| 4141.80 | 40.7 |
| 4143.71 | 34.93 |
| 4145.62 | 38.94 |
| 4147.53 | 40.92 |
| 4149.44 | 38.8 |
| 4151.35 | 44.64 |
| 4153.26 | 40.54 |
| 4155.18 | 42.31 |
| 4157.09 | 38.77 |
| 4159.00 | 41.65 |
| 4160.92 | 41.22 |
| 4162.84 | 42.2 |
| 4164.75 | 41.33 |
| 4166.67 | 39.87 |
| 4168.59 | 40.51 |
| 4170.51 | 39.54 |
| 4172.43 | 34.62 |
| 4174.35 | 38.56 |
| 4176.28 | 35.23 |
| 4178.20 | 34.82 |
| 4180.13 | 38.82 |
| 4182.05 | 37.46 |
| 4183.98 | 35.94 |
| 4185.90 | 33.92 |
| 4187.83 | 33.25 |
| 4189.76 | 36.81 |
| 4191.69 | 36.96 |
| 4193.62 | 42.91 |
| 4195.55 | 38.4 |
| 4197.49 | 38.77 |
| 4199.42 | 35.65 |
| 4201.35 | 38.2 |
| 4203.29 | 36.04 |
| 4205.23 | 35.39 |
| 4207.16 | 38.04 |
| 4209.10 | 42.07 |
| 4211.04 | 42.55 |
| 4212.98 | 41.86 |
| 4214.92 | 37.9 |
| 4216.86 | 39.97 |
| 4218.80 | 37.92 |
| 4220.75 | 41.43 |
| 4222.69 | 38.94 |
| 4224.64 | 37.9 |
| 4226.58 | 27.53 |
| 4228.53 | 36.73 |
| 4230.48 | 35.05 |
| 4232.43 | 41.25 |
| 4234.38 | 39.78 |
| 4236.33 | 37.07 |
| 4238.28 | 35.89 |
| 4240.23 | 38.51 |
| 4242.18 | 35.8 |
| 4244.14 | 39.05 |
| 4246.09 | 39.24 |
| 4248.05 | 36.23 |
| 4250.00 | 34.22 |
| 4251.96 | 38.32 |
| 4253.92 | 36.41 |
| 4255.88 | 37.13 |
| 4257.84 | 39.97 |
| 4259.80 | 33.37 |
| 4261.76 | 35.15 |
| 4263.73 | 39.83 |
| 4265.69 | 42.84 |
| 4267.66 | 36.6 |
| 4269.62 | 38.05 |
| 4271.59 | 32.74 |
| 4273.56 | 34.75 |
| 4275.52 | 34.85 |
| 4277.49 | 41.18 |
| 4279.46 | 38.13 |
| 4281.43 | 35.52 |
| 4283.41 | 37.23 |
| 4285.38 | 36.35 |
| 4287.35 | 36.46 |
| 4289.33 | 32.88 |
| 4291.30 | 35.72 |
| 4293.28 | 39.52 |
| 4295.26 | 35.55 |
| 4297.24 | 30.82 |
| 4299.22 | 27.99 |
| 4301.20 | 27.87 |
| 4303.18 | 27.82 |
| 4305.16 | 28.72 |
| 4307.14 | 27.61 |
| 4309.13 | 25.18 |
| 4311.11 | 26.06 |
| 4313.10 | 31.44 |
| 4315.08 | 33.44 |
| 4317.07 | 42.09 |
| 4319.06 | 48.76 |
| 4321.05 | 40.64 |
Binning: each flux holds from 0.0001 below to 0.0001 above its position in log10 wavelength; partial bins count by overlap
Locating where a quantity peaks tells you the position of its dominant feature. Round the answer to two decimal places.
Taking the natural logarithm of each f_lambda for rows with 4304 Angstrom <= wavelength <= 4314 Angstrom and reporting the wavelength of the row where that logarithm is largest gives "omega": 4313.10 Angstrom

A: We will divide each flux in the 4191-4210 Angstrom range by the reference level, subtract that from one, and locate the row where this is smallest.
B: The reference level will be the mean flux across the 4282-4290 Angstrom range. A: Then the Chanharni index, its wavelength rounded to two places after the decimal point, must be 4193.62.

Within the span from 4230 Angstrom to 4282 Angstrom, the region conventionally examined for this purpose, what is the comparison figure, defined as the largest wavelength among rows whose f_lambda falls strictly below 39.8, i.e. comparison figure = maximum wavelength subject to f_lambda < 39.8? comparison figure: 4281.43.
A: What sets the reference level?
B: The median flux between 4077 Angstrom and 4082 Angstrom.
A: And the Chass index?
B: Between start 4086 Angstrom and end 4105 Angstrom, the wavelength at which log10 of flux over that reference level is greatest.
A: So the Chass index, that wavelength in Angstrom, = 4088.74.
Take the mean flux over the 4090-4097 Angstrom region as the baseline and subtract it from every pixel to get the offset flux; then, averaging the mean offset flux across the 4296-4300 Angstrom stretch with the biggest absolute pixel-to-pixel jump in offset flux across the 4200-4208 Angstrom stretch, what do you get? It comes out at -2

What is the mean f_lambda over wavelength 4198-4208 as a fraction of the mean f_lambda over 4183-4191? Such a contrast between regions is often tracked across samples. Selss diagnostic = 1.05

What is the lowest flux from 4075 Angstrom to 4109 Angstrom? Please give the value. 18.74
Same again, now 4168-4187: 33.92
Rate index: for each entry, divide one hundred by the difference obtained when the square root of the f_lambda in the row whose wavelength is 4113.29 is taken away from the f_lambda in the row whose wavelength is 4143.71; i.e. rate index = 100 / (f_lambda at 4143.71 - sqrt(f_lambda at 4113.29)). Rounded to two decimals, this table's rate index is 3.53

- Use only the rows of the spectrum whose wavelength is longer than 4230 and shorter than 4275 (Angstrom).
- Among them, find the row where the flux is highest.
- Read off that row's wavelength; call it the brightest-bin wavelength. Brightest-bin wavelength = 4265.69 Angstrom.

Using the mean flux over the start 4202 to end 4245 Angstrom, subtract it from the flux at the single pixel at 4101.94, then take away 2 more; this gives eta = -21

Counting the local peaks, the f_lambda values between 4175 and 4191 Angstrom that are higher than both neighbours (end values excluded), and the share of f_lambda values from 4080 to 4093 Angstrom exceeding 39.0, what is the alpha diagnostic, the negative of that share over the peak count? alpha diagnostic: -0.4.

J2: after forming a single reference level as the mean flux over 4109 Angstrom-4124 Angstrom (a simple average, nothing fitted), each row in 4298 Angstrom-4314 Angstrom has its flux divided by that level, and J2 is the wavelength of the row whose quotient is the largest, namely 4313.10 Angstrom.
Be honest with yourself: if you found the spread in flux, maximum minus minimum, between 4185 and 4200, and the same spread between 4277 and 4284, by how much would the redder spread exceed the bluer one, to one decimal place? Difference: -4.0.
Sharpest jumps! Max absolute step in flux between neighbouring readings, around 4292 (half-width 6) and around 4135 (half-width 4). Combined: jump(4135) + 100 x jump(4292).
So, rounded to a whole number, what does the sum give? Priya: 479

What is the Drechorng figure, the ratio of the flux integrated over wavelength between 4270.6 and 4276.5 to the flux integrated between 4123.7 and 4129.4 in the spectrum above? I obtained 0.96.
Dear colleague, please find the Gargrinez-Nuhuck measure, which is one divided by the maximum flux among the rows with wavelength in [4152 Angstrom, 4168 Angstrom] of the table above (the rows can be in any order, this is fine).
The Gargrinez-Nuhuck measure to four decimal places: 0.0236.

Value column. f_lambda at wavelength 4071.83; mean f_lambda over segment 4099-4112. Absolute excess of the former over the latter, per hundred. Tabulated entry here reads 0.02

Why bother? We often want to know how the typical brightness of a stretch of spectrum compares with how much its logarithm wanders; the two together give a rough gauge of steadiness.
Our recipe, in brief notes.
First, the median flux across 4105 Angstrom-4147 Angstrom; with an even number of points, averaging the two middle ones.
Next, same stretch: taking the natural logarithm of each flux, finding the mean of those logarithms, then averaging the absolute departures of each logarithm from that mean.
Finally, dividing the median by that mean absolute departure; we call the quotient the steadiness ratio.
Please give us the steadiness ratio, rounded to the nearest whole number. 582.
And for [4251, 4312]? 307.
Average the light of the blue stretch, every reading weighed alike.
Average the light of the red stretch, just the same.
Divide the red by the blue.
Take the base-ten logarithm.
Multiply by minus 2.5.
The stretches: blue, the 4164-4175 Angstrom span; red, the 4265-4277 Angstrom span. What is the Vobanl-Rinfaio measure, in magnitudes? 0.07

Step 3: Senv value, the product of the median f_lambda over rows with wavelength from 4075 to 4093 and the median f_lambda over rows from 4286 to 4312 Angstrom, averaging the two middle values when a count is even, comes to 1081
